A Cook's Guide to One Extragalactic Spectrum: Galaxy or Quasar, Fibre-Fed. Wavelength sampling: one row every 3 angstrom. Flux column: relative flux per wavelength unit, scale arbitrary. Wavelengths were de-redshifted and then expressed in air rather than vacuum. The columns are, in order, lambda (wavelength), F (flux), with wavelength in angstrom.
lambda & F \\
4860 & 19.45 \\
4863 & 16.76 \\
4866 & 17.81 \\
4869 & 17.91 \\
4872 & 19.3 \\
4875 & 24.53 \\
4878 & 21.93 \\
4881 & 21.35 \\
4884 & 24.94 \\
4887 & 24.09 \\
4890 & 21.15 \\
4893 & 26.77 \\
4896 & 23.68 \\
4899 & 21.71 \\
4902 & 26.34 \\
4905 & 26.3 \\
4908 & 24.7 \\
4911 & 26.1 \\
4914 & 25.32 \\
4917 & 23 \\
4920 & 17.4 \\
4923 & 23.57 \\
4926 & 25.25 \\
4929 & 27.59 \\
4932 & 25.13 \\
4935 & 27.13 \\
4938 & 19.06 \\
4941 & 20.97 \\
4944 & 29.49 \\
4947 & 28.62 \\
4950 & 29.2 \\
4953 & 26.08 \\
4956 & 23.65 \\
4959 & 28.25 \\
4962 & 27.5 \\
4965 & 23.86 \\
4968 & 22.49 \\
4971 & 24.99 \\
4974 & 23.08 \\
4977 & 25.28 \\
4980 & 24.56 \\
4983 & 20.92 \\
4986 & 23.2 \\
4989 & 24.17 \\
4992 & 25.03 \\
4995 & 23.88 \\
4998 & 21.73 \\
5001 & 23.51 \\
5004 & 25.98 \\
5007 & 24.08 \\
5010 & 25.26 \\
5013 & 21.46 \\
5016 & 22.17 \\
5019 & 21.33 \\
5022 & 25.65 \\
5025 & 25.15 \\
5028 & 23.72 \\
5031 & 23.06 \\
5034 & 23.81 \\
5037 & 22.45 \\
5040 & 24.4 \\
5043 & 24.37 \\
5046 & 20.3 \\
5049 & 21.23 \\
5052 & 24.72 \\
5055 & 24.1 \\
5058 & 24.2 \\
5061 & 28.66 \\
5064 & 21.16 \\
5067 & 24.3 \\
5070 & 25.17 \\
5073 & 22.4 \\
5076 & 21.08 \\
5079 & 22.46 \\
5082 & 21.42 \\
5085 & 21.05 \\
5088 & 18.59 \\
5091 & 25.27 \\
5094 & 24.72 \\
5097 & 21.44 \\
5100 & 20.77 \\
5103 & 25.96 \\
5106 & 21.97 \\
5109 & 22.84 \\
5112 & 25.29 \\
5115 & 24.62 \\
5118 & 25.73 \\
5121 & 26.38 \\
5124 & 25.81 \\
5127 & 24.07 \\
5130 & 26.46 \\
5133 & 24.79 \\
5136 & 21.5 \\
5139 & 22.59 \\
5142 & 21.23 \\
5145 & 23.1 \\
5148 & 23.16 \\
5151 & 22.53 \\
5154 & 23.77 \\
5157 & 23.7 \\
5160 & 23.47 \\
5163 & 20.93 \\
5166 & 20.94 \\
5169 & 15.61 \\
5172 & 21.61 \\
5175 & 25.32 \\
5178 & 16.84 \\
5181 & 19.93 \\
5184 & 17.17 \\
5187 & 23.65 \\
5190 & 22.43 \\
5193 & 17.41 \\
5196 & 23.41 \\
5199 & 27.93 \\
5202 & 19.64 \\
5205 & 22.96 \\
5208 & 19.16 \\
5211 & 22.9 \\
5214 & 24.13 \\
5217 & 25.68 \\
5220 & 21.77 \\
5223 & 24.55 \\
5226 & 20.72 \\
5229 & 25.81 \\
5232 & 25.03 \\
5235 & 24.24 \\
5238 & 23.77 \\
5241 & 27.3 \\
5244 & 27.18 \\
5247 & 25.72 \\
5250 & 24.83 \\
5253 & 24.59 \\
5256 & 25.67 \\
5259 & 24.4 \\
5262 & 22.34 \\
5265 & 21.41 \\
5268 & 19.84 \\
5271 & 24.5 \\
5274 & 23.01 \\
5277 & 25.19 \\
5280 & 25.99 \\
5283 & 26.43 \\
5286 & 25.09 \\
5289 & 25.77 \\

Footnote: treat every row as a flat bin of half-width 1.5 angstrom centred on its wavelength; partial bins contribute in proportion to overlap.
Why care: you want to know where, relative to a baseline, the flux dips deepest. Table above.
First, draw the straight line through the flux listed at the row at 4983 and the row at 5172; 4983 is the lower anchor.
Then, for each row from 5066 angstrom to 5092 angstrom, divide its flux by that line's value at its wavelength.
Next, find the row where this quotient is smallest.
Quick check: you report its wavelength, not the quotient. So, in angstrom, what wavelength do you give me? 5088 angstrom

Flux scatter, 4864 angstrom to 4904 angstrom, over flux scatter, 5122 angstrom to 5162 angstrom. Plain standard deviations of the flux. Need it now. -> 2.0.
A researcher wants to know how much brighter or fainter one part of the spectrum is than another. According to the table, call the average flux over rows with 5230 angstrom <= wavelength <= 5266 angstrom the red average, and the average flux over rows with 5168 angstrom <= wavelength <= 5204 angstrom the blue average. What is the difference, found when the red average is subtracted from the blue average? -3.8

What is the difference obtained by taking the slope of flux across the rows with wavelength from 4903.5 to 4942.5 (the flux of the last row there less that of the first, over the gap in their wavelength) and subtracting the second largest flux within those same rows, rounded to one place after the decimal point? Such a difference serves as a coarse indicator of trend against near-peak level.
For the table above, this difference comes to -27.3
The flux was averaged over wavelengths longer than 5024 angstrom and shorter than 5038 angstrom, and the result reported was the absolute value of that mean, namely 23.6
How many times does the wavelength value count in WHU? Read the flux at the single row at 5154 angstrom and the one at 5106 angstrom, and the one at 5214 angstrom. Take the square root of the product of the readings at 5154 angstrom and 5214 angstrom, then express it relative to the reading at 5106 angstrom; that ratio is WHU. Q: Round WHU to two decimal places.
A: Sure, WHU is 1.09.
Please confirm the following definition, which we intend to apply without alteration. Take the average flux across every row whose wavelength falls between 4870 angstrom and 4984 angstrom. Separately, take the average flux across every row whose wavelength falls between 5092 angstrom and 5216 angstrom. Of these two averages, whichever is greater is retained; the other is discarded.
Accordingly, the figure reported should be 24.3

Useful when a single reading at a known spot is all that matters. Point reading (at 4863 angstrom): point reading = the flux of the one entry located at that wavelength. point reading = 16.76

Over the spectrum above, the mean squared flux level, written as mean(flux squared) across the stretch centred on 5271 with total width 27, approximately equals 565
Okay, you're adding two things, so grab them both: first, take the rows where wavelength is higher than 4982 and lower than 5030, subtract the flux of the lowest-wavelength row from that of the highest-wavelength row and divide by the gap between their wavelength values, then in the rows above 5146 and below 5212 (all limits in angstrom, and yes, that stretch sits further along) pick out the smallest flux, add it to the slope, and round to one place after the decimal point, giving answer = 15.7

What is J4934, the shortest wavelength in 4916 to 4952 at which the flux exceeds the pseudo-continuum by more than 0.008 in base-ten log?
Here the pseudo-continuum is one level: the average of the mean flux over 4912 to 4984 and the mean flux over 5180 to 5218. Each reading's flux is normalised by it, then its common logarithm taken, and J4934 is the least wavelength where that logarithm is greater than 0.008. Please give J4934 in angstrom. 4926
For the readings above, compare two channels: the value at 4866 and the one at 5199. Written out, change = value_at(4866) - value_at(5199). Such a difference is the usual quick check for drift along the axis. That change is -10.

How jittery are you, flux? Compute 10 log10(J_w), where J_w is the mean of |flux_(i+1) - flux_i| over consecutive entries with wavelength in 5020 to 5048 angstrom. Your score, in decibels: 1.3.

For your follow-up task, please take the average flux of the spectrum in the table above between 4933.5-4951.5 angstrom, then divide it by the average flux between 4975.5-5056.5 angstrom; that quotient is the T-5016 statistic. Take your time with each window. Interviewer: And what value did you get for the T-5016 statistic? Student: 1.09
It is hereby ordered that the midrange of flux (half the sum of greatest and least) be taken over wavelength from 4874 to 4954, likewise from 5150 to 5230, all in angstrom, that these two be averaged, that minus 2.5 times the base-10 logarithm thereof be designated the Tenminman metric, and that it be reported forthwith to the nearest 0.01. -3.39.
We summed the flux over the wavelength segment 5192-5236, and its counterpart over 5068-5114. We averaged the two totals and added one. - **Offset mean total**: 344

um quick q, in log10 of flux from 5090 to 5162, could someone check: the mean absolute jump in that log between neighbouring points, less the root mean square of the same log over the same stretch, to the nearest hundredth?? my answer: -1.35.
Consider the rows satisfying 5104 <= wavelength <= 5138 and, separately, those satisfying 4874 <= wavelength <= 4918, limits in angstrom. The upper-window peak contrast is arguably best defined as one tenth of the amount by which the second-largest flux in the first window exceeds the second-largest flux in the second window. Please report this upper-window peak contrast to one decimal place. 0.0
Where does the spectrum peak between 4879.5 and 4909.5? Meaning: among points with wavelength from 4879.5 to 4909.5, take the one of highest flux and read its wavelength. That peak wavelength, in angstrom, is 4893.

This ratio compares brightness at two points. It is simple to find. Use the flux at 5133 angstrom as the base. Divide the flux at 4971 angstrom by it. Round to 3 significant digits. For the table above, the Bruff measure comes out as 1.01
